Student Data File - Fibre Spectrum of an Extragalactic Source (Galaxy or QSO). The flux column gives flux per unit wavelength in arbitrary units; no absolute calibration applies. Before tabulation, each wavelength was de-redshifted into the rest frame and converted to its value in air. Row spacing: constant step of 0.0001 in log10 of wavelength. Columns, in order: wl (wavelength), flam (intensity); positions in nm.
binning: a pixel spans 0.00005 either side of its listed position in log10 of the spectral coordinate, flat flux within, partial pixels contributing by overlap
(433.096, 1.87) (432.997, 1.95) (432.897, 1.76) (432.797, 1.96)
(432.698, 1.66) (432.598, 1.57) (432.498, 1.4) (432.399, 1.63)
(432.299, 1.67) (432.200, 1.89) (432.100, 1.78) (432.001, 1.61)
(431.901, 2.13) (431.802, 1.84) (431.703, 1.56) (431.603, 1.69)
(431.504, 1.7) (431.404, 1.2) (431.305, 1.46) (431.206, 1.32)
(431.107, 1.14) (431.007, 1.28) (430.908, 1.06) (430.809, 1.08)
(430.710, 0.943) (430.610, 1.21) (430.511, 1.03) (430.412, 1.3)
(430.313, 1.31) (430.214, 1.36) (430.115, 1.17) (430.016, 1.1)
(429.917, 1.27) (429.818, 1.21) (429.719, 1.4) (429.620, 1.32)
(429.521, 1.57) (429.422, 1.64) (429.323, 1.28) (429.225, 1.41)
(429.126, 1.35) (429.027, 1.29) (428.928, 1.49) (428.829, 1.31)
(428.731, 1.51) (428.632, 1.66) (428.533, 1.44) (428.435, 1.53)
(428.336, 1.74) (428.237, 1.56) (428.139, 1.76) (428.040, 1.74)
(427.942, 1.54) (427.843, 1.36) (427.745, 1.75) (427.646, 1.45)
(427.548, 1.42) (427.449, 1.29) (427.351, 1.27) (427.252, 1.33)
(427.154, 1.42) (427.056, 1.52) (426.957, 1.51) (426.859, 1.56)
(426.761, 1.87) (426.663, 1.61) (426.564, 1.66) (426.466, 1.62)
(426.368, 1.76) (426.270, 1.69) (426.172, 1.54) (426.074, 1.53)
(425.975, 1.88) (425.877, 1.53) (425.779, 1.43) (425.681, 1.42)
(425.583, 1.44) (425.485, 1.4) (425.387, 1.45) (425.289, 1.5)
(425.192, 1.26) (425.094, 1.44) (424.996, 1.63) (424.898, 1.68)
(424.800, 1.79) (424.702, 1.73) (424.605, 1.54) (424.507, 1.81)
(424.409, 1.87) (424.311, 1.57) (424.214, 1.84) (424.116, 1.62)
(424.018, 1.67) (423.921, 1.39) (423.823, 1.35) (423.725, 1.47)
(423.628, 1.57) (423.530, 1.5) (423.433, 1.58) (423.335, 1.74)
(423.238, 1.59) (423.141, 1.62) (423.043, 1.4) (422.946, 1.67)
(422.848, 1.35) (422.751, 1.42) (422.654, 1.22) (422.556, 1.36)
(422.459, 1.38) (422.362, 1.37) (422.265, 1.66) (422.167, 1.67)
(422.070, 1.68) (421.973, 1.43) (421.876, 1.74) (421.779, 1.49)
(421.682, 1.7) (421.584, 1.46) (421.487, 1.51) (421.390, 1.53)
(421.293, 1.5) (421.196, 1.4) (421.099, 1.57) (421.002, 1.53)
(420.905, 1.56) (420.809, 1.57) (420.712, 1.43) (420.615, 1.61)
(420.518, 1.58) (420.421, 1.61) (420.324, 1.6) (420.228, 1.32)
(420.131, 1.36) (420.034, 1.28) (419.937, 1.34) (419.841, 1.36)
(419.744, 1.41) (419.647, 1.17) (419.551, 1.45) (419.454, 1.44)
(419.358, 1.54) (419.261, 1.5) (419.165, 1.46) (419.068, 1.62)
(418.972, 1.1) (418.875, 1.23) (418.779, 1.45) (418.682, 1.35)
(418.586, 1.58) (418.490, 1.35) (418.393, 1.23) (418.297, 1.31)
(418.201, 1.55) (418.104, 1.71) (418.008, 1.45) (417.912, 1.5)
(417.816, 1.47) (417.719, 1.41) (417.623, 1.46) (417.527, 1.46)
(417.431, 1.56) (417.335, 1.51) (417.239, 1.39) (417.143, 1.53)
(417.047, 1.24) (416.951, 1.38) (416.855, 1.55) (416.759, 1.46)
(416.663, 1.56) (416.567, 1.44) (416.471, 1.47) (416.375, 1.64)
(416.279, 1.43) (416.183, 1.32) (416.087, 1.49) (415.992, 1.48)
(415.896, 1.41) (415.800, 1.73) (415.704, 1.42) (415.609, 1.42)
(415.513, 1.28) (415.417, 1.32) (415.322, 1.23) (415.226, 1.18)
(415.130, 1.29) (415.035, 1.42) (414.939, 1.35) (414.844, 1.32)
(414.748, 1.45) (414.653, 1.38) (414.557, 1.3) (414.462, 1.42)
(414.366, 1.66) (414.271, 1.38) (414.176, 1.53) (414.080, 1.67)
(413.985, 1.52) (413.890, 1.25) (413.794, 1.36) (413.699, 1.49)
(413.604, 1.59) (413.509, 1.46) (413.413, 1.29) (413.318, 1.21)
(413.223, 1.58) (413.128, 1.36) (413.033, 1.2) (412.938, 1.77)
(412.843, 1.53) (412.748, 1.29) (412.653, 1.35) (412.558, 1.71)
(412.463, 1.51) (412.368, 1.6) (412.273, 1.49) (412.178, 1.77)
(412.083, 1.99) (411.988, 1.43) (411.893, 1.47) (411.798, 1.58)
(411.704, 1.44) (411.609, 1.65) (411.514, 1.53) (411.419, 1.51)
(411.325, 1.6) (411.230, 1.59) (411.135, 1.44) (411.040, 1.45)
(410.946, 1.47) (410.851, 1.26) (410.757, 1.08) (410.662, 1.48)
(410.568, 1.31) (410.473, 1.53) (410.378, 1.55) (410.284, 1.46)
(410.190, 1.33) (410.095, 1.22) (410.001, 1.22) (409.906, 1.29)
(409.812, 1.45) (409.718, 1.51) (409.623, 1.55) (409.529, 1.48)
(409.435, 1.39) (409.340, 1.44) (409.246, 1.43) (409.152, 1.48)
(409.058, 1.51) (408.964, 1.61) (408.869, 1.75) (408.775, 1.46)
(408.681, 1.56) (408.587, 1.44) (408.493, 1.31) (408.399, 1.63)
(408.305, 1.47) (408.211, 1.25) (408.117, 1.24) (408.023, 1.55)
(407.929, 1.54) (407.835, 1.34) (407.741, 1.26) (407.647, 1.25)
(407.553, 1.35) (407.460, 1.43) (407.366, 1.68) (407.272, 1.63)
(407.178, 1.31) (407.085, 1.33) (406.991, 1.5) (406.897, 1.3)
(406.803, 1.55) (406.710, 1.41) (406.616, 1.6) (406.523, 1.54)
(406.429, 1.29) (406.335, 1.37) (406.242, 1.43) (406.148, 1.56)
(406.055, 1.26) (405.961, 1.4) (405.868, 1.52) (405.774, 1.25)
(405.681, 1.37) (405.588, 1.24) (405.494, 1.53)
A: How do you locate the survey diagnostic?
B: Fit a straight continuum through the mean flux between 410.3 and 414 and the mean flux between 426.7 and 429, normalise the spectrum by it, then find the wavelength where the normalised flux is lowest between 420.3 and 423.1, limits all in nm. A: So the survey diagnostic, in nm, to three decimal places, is 422.654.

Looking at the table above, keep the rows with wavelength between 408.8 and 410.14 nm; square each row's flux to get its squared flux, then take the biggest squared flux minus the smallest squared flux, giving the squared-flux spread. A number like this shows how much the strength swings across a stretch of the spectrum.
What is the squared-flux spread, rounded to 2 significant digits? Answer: 1.6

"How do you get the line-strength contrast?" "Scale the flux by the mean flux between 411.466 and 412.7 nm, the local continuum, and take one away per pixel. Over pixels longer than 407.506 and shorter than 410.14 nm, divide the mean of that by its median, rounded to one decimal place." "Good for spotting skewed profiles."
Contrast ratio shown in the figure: 1.1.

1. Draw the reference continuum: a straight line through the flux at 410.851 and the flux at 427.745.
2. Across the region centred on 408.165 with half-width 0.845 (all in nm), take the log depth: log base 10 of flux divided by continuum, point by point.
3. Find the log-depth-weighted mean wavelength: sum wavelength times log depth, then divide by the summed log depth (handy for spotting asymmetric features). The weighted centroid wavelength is 408.23 nm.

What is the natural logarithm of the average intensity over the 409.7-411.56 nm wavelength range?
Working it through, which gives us 0.346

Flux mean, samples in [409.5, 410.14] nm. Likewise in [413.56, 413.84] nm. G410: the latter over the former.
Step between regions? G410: 1.07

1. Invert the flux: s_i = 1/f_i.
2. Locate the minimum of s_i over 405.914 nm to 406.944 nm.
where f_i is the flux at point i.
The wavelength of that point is 406.616 nm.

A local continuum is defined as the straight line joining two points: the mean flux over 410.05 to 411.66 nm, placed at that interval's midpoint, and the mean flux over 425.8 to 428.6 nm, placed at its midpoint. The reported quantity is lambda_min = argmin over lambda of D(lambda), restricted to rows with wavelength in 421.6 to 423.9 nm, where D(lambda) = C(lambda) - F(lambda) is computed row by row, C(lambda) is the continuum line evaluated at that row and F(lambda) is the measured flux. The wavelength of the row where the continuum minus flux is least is 421.876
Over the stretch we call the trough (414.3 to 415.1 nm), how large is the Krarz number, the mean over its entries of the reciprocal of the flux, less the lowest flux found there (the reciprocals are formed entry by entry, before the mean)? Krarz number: -0.59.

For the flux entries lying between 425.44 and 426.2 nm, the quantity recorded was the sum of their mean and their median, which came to 3.01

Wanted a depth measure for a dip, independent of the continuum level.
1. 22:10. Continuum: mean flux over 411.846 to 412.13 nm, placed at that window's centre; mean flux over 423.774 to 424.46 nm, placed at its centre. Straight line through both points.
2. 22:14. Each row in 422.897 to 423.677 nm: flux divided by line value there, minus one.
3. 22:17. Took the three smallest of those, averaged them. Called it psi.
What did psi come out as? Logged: -0.078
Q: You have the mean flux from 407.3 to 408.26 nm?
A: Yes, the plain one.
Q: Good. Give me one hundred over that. 72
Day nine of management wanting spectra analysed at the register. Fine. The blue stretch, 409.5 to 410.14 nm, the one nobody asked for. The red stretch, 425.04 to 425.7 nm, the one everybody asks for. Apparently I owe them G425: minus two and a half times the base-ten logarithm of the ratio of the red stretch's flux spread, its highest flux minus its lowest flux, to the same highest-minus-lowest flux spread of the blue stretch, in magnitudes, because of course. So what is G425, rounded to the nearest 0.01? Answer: 0.35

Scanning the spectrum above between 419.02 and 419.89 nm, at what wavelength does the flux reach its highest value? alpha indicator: 419.068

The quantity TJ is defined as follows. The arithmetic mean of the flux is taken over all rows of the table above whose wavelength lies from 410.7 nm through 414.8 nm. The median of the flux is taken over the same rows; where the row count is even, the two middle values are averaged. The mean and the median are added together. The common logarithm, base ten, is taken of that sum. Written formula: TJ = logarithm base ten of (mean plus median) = 0.470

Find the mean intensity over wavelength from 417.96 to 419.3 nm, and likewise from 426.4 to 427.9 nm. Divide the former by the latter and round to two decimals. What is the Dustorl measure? 0.94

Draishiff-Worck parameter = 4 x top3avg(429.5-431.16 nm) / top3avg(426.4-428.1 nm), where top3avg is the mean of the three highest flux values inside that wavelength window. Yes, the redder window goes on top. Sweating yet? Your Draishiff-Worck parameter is 3.2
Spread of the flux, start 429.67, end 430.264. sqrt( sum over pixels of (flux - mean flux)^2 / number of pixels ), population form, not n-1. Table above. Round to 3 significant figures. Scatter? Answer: 0.104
